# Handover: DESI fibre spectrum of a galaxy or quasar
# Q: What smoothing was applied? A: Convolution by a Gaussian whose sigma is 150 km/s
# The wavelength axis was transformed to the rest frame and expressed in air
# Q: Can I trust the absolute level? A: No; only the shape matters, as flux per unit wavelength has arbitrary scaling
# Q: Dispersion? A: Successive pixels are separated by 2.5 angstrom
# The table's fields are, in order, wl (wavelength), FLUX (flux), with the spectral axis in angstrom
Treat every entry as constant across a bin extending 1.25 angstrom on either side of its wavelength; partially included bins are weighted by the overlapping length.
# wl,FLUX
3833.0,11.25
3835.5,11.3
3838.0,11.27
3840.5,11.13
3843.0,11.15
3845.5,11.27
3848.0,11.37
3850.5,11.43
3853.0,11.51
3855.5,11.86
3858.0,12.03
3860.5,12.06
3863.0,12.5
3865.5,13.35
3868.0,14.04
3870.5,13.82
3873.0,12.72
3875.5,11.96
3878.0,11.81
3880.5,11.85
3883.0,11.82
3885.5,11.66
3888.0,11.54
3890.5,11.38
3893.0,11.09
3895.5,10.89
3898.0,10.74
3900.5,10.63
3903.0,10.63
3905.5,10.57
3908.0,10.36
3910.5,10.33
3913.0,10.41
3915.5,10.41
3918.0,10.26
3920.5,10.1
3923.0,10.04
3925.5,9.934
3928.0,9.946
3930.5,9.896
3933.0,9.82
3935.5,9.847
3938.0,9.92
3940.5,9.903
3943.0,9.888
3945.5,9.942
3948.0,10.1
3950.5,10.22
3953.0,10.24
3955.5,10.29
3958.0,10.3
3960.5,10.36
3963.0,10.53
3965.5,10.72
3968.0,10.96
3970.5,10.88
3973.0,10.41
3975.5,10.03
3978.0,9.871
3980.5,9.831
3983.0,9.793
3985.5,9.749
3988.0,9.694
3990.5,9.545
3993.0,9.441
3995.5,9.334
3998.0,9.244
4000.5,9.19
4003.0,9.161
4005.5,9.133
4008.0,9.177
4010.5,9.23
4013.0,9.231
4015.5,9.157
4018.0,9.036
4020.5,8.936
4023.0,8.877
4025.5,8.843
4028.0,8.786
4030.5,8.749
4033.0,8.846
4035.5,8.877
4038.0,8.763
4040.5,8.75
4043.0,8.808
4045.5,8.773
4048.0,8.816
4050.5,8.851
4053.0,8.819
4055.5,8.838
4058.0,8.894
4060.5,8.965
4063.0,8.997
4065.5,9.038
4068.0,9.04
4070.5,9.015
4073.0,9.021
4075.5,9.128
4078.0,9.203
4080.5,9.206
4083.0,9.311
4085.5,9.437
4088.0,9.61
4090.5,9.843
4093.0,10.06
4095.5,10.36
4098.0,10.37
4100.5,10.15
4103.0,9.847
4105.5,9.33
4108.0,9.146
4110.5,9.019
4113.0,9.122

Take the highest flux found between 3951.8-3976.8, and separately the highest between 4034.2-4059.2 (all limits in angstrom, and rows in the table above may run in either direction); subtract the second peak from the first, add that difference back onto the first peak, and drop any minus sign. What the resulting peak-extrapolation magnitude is 13.0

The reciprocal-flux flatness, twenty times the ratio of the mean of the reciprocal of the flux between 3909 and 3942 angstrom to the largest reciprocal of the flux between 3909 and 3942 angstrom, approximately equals 19.5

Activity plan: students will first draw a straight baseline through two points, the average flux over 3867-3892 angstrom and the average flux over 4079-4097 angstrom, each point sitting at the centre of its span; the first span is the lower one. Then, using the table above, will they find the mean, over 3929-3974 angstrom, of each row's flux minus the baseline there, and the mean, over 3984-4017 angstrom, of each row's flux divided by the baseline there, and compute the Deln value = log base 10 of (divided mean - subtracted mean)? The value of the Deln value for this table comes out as 0.30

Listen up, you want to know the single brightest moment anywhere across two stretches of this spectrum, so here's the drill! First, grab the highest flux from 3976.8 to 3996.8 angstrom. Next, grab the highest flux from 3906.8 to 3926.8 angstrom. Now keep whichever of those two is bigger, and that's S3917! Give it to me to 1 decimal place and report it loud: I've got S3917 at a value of 10.4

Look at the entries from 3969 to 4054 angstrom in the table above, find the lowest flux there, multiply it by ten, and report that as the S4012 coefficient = 87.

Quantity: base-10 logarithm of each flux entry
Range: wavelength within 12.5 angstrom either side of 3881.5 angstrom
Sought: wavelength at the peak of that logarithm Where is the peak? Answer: 3870.5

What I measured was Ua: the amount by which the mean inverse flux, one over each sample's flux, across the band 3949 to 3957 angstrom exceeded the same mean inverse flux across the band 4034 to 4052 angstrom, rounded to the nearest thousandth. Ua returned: -0.016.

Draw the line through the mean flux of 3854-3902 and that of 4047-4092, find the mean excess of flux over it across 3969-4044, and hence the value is -0.74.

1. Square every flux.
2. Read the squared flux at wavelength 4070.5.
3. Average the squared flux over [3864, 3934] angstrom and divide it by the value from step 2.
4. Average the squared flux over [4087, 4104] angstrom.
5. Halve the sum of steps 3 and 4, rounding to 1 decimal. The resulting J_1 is 51.2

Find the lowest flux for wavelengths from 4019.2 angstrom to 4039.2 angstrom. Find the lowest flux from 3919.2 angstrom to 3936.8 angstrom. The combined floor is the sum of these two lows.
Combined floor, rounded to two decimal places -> 18.57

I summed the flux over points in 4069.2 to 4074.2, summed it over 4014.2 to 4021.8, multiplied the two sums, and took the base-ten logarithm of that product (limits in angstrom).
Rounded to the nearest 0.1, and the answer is 2.7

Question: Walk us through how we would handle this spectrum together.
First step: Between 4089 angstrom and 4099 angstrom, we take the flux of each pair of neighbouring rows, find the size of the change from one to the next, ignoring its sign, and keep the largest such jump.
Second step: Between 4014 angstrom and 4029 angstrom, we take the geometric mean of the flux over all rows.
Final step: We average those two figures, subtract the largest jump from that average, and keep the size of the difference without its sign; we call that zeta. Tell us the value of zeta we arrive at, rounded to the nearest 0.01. 4.32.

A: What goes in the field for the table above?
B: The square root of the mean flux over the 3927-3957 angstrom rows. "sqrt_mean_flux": 3.16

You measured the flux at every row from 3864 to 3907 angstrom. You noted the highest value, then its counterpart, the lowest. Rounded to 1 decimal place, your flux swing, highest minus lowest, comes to 3.5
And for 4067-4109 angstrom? 1.4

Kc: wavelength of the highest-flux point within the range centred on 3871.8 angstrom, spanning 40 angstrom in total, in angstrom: 3868.0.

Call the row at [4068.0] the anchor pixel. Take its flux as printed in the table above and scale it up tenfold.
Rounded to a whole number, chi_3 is 90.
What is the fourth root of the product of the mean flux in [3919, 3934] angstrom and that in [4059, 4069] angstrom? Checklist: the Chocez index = 3.08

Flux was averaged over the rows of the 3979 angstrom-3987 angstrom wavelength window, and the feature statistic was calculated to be 9.8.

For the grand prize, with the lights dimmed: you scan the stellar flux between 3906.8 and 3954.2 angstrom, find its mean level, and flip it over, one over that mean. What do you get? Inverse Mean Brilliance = 0.099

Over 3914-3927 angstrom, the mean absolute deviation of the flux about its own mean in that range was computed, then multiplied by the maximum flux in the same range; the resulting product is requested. 1.6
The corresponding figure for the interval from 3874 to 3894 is 2.7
